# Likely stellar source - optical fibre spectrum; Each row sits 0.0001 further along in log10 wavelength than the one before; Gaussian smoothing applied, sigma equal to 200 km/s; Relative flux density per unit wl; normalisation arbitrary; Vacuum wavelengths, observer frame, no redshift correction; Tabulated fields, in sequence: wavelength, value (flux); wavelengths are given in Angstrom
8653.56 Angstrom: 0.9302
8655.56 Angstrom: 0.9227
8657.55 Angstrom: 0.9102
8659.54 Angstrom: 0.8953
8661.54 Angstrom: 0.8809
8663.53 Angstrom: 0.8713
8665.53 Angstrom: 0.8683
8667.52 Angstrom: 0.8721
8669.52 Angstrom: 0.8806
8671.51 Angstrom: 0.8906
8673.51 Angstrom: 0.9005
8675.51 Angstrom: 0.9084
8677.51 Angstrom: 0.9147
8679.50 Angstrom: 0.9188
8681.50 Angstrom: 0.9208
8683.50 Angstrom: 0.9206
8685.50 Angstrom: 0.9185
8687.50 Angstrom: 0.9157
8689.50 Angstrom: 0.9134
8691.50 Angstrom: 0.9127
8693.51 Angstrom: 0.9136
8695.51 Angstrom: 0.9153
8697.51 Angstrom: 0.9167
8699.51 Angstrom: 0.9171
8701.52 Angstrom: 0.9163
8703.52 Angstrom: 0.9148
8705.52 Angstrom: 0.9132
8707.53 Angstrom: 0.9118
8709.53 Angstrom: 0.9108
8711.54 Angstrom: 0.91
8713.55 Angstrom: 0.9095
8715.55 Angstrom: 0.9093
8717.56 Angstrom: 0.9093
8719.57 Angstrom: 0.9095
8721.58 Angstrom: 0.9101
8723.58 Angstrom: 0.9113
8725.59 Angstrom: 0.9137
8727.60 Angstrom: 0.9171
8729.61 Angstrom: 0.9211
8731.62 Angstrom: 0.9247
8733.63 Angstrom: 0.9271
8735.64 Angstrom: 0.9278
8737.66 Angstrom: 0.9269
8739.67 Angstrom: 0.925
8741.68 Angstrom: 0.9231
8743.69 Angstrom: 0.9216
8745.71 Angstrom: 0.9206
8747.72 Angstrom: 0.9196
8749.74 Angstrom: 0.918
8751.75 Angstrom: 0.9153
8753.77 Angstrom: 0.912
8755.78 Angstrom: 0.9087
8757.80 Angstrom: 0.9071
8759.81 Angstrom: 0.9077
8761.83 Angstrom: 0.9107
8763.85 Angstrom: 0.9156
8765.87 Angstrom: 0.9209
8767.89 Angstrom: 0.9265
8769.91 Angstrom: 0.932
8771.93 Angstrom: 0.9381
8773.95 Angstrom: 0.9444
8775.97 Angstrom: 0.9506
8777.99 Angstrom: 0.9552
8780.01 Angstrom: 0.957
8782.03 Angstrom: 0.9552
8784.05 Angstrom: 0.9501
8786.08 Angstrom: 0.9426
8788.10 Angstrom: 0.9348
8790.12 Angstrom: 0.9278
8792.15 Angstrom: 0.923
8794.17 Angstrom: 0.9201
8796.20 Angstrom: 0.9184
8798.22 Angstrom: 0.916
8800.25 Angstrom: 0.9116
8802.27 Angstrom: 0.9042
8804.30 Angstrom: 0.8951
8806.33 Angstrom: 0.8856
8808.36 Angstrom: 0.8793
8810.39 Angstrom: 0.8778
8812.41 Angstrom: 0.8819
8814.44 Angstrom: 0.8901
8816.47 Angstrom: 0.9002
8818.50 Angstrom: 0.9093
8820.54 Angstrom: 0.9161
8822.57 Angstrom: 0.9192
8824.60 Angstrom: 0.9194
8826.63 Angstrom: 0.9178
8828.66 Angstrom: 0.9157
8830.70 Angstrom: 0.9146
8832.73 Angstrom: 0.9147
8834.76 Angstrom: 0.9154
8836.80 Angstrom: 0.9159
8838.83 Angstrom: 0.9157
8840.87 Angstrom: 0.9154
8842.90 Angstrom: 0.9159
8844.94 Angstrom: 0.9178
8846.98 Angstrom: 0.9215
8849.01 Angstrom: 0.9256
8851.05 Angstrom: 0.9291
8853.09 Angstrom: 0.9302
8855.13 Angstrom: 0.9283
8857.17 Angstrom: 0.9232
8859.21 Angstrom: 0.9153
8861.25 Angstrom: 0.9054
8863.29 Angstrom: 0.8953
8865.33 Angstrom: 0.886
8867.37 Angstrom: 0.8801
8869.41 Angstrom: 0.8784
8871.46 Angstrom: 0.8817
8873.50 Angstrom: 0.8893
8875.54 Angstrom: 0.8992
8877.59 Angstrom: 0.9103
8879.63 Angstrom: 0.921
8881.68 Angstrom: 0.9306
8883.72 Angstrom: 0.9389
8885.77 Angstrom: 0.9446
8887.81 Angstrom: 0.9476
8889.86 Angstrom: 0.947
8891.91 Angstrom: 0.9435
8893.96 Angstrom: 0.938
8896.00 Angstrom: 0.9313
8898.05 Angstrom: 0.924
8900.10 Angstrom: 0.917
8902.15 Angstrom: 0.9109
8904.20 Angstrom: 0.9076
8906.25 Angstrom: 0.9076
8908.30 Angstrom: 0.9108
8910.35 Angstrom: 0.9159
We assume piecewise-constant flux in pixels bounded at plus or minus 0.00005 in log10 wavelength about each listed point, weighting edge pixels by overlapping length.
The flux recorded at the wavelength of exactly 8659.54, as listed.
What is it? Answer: 0.8953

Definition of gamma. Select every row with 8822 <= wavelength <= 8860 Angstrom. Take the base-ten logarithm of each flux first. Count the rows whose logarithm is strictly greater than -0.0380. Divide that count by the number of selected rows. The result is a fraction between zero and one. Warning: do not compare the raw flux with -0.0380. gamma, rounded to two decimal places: 0.53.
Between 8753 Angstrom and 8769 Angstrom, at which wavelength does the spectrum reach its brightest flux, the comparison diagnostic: 8767.89 Angstrom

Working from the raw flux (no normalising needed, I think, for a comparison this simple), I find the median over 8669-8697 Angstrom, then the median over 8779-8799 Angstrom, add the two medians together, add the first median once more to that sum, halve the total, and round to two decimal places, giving 1.38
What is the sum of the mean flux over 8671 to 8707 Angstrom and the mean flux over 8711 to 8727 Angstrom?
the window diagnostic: 1.82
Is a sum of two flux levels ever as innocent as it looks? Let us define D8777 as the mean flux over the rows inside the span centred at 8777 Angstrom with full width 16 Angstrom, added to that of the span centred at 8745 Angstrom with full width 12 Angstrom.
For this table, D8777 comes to 1.87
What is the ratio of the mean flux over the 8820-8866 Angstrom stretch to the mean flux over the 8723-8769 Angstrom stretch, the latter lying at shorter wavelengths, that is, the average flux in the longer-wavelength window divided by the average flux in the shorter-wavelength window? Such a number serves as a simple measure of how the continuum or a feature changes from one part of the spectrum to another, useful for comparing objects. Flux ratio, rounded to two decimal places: 1.00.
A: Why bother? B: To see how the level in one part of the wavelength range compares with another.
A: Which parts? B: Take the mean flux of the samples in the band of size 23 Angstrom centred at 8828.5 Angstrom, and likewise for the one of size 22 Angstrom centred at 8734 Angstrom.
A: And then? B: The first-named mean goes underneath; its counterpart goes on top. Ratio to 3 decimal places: 1.007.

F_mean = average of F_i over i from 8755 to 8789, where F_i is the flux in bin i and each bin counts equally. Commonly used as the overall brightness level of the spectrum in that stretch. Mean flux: 0.933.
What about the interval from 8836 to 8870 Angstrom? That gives 0.912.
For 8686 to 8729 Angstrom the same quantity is 0.913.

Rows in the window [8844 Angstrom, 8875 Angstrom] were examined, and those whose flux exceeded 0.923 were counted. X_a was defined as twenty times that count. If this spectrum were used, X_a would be 100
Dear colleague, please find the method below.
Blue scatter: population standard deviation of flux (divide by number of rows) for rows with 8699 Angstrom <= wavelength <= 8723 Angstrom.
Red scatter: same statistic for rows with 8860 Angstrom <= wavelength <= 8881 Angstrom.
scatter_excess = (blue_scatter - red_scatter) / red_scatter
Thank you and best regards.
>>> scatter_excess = -0.80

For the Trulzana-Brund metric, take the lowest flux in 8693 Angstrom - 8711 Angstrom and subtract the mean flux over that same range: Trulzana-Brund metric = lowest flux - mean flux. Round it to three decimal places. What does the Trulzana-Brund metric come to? -0.004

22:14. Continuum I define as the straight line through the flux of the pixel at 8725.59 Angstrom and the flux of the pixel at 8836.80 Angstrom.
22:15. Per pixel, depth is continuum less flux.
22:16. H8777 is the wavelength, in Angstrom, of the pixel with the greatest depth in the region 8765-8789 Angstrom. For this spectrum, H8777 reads 8765.87 Angstrom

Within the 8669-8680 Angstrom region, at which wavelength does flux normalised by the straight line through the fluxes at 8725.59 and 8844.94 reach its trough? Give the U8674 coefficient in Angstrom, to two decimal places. 8669.52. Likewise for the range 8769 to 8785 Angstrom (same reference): 8769.91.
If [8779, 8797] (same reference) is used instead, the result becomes 8796.20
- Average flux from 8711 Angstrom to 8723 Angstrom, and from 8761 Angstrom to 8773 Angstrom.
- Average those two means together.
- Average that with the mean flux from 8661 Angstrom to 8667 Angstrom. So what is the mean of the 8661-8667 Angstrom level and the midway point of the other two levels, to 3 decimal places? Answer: 0.895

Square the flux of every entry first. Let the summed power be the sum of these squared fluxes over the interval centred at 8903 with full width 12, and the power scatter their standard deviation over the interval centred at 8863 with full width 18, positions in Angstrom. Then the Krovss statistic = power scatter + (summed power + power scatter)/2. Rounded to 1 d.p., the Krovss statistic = 2.6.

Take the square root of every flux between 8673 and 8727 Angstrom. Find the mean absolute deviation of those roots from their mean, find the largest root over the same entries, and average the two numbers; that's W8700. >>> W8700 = 0.481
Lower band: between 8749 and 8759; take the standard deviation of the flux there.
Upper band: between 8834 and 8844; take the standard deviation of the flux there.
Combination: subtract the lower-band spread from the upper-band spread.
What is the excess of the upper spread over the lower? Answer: -0.004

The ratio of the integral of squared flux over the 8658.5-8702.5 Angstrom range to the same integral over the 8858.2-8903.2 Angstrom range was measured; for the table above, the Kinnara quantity 0.95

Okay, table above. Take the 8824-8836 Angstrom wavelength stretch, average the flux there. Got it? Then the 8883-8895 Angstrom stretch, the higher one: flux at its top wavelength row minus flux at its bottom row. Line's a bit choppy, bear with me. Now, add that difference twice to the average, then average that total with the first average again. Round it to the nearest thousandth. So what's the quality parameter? 0.915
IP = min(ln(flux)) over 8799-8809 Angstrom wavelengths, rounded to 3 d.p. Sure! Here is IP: -0.129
